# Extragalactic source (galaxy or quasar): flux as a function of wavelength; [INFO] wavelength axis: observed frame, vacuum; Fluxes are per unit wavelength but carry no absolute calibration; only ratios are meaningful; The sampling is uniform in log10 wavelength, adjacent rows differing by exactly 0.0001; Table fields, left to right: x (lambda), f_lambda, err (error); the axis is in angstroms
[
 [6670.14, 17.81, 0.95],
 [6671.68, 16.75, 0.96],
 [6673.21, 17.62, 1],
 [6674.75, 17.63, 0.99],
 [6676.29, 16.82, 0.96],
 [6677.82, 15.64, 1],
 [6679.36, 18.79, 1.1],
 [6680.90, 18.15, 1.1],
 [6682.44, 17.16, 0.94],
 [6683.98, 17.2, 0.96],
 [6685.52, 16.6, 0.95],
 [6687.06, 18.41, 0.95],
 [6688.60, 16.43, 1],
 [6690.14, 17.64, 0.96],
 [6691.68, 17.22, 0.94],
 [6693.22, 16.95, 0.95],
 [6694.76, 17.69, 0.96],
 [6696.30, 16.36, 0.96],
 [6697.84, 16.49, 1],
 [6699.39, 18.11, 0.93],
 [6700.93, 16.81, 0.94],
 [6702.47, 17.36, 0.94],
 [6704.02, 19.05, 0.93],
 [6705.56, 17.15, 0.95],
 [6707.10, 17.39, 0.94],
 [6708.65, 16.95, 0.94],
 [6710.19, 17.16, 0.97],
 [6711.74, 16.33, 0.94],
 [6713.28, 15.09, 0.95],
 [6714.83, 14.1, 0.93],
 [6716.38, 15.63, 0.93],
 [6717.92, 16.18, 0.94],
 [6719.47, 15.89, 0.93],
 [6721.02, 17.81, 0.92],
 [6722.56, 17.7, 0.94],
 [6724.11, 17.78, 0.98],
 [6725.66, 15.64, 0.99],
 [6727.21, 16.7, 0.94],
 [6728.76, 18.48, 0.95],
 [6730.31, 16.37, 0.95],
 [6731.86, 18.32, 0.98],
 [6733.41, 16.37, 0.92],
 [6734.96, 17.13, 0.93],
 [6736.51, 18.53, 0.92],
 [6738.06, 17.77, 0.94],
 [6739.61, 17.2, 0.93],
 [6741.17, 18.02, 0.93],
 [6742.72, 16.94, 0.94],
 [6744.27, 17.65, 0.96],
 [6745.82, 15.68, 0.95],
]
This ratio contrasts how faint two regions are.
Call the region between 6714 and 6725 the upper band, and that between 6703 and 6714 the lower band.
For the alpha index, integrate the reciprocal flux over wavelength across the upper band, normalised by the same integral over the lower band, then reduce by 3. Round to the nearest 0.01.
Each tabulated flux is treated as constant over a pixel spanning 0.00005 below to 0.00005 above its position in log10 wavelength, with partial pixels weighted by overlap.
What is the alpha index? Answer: -1.96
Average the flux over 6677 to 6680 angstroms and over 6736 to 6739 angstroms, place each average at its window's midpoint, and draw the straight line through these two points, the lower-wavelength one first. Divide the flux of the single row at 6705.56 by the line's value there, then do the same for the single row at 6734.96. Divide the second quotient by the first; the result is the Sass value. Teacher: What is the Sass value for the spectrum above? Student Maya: 0.97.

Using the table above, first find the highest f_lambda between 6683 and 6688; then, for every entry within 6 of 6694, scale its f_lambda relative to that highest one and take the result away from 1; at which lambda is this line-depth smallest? 6699.39 angstroms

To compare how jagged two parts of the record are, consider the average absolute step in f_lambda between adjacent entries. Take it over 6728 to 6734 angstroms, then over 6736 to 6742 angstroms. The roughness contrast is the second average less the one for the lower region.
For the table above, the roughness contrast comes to -1.3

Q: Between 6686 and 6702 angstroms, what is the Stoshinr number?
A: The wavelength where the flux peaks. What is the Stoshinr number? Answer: 6687.06 angstroms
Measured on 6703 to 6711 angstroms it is 6704.02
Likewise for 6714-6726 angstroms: 6721.02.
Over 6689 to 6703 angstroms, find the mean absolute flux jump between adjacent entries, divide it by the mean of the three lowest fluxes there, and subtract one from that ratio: -0.952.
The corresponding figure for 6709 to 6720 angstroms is -0.939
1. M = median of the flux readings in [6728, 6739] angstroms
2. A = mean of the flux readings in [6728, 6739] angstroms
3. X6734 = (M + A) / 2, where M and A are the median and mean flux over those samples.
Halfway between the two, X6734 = 17.7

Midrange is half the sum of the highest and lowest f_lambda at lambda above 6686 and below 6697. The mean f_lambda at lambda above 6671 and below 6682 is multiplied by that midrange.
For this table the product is 302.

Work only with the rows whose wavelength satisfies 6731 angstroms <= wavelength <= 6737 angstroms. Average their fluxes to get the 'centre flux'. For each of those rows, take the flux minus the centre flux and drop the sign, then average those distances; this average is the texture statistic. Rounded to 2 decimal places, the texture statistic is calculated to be 0.84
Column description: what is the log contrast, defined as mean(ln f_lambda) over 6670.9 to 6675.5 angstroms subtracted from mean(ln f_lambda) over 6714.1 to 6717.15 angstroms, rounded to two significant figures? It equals -0.15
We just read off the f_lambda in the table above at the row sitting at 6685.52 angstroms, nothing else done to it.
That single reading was 16.6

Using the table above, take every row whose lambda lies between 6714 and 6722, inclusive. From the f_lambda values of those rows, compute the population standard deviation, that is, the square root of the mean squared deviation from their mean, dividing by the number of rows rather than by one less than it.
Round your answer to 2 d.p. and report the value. 1.19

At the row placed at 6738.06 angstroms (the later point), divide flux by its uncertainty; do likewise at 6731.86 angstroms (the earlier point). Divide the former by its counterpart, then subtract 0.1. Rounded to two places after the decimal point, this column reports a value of 0.91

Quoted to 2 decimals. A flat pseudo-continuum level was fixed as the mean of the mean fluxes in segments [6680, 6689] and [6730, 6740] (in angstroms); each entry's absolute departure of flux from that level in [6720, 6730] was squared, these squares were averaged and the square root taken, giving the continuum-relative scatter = 0.93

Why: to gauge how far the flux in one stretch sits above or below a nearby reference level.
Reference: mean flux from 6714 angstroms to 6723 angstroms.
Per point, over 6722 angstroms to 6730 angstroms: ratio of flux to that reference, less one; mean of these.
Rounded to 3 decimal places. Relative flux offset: 0.064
